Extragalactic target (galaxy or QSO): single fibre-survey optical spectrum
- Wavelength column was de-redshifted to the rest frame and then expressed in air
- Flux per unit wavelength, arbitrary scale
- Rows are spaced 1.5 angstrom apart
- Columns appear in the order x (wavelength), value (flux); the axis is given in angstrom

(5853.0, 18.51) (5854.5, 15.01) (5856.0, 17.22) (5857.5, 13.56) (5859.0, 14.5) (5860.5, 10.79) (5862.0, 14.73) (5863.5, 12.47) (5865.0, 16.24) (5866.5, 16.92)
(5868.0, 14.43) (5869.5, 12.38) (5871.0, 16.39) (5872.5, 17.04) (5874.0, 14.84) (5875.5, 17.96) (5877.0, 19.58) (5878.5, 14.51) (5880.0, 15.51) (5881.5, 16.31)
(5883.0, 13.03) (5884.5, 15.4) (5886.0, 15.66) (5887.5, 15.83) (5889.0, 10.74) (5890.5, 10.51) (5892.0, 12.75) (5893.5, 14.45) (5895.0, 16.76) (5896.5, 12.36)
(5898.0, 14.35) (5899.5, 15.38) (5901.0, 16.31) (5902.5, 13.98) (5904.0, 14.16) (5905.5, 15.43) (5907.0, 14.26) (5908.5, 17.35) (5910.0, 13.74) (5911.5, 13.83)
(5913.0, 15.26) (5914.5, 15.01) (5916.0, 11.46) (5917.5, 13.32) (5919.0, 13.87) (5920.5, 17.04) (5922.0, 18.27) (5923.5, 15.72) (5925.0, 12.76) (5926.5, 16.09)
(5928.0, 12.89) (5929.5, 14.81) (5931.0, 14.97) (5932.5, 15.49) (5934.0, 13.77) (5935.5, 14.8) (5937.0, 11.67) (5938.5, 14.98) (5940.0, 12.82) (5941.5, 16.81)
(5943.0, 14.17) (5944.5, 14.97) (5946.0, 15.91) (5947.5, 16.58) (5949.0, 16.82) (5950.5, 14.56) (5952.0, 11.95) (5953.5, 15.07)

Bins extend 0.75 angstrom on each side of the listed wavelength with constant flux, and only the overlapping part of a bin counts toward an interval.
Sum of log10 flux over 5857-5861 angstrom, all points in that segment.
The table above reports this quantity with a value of 3.33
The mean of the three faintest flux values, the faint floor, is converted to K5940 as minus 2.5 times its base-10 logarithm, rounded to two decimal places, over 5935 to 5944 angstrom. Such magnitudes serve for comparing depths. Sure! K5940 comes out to -2.78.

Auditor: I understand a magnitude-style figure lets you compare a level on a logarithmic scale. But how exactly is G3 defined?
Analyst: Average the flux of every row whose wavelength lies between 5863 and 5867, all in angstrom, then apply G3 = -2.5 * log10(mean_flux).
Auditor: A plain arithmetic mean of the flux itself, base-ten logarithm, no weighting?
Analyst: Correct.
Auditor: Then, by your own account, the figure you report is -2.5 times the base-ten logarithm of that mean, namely -2.96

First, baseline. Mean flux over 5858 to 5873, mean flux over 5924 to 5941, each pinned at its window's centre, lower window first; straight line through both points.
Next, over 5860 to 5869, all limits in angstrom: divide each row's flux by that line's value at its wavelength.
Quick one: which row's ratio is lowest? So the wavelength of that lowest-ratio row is 5860.5 angstrom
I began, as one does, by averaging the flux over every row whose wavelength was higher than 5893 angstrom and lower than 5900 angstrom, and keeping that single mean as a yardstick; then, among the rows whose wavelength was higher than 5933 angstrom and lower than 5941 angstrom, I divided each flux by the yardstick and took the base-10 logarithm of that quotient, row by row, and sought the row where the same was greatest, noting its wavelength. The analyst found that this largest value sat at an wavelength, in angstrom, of 5938.5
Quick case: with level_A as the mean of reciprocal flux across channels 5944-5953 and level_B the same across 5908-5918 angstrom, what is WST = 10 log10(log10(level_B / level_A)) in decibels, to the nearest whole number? -16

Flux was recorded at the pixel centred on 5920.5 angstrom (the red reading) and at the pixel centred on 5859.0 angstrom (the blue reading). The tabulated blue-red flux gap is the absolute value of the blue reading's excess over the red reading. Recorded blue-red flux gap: 2.5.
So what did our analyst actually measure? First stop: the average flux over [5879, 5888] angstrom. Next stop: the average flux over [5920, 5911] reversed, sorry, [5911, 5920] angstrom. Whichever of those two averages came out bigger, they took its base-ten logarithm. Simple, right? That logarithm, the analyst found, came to 1.18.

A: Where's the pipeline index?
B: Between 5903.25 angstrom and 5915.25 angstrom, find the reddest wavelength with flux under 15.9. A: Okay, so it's 5914.5 angstrom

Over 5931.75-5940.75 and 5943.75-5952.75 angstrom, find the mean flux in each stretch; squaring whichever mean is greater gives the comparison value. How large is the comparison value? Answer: 229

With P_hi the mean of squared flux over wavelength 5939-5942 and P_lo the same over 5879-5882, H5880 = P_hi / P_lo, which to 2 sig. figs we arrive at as 0.88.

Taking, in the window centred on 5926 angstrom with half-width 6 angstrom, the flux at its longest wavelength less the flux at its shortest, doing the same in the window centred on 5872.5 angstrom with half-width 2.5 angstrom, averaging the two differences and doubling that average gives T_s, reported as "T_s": -3.6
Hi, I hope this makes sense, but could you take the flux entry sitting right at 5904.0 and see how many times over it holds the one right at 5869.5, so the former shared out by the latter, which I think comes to 1.14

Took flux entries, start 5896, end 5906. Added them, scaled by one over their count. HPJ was 14.6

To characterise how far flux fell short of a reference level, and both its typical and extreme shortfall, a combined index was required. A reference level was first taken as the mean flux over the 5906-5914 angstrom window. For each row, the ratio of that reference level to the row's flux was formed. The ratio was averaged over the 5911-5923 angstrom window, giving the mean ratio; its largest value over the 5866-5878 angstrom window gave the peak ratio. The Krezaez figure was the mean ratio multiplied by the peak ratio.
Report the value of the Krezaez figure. 1.24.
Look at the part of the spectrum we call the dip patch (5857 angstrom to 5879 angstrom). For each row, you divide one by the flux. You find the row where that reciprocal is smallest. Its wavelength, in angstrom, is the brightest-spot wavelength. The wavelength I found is 5877.0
